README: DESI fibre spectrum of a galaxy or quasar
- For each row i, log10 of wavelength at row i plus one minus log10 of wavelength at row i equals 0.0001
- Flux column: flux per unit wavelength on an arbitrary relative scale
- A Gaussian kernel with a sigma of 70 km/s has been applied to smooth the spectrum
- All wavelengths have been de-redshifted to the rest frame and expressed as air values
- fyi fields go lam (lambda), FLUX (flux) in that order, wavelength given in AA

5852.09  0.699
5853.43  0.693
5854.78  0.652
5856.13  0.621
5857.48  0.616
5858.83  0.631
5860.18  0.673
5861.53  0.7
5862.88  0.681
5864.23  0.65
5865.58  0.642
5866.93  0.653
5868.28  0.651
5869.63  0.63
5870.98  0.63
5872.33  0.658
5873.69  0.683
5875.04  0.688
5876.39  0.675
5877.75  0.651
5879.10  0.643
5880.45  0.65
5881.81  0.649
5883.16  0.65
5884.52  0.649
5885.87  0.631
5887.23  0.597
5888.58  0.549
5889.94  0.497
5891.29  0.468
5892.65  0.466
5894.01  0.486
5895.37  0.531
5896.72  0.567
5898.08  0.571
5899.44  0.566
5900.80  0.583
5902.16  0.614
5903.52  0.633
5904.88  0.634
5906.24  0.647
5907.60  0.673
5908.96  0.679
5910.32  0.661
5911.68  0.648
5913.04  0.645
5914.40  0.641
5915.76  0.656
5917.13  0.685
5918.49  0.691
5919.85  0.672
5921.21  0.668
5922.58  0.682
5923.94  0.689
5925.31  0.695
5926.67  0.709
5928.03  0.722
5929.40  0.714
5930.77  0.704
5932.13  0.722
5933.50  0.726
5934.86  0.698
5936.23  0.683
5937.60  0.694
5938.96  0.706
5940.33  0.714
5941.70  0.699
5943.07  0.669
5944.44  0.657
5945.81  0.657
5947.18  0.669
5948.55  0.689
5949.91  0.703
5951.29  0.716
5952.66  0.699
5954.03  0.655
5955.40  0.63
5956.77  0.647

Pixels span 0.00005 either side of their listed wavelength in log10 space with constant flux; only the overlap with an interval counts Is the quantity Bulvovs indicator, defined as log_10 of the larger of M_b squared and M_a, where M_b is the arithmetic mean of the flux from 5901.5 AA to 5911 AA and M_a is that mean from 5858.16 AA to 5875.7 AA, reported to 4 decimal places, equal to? -0.1810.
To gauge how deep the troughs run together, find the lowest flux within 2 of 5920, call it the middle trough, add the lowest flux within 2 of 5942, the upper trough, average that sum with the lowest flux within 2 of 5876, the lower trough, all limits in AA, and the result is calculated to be 0.99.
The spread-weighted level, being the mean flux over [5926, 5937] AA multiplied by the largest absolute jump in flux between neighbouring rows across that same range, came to 0.020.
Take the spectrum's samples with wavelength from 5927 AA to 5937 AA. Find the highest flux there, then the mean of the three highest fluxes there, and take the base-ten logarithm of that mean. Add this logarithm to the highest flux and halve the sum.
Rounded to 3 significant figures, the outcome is 0.293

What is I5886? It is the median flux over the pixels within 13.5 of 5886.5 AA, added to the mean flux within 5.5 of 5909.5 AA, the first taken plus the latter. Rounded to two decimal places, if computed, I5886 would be 1.27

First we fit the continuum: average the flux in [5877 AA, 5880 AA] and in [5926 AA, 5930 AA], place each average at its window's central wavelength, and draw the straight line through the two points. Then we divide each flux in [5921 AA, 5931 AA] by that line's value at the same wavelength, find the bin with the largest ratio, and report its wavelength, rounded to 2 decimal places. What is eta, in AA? 5928.03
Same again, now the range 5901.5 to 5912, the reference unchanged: 5908.96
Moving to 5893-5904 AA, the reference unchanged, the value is 5903.52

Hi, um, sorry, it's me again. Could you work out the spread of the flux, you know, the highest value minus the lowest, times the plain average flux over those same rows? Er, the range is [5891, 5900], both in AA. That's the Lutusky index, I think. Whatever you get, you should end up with 0.055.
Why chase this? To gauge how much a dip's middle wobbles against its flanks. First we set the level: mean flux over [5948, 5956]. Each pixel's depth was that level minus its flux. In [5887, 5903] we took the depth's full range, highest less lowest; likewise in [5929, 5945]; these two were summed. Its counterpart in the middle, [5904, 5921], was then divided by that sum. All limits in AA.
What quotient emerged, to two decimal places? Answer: 0.26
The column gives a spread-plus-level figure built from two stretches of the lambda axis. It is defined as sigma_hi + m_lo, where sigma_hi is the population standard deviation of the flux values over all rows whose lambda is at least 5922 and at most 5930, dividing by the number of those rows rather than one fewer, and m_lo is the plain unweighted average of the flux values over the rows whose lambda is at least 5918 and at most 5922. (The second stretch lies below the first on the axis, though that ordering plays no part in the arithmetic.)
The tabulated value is 0.691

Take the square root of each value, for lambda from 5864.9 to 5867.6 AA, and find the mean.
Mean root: 0.805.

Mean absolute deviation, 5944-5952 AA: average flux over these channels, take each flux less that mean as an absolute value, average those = 0.021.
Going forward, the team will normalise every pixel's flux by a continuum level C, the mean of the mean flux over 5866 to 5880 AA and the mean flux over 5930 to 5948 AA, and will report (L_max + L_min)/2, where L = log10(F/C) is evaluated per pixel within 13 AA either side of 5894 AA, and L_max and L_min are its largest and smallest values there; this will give -0.088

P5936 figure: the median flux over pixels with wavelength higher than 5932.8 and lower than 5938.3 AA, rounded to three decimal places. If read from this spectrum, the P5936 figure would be 0.696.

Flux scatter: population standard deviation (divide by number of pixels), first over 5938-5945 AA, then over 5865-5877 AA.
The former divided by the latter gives 1.1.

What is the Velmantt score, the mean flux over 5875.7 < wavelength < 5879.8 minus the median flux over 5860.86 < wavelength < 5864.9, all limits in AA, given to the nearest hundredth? -0.02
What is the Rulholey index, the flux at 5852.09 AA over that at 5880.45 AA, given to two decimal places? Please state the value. 1.08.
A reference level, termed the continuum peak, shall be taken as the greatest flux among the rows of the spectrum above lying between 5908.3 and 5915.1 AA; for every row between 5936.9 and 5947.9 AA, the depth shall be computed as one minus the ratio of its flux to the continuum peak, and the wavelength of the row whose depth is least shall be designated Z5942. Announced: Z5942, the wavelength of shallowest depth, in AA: 5940.33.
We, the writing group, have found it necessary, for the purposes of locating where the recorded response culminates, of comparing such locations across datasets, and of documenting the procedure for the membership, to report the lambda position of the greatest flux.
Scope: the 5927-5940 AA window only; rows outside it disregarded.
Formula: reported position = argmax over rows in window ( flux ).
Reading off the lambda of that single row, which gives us 5933.50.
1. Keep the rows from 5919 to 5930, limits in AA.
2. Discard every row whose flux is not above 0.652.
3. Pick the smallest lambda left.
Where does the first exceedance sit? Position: 5919.85 AA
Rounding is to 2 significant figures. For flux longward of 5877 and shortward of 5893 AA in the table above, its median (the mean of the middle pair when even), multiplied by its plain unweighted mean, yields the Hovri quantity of 0.38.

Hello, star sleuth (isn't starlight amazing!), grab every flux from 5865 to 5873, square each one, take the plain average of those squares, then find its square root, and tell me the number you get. 0.64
